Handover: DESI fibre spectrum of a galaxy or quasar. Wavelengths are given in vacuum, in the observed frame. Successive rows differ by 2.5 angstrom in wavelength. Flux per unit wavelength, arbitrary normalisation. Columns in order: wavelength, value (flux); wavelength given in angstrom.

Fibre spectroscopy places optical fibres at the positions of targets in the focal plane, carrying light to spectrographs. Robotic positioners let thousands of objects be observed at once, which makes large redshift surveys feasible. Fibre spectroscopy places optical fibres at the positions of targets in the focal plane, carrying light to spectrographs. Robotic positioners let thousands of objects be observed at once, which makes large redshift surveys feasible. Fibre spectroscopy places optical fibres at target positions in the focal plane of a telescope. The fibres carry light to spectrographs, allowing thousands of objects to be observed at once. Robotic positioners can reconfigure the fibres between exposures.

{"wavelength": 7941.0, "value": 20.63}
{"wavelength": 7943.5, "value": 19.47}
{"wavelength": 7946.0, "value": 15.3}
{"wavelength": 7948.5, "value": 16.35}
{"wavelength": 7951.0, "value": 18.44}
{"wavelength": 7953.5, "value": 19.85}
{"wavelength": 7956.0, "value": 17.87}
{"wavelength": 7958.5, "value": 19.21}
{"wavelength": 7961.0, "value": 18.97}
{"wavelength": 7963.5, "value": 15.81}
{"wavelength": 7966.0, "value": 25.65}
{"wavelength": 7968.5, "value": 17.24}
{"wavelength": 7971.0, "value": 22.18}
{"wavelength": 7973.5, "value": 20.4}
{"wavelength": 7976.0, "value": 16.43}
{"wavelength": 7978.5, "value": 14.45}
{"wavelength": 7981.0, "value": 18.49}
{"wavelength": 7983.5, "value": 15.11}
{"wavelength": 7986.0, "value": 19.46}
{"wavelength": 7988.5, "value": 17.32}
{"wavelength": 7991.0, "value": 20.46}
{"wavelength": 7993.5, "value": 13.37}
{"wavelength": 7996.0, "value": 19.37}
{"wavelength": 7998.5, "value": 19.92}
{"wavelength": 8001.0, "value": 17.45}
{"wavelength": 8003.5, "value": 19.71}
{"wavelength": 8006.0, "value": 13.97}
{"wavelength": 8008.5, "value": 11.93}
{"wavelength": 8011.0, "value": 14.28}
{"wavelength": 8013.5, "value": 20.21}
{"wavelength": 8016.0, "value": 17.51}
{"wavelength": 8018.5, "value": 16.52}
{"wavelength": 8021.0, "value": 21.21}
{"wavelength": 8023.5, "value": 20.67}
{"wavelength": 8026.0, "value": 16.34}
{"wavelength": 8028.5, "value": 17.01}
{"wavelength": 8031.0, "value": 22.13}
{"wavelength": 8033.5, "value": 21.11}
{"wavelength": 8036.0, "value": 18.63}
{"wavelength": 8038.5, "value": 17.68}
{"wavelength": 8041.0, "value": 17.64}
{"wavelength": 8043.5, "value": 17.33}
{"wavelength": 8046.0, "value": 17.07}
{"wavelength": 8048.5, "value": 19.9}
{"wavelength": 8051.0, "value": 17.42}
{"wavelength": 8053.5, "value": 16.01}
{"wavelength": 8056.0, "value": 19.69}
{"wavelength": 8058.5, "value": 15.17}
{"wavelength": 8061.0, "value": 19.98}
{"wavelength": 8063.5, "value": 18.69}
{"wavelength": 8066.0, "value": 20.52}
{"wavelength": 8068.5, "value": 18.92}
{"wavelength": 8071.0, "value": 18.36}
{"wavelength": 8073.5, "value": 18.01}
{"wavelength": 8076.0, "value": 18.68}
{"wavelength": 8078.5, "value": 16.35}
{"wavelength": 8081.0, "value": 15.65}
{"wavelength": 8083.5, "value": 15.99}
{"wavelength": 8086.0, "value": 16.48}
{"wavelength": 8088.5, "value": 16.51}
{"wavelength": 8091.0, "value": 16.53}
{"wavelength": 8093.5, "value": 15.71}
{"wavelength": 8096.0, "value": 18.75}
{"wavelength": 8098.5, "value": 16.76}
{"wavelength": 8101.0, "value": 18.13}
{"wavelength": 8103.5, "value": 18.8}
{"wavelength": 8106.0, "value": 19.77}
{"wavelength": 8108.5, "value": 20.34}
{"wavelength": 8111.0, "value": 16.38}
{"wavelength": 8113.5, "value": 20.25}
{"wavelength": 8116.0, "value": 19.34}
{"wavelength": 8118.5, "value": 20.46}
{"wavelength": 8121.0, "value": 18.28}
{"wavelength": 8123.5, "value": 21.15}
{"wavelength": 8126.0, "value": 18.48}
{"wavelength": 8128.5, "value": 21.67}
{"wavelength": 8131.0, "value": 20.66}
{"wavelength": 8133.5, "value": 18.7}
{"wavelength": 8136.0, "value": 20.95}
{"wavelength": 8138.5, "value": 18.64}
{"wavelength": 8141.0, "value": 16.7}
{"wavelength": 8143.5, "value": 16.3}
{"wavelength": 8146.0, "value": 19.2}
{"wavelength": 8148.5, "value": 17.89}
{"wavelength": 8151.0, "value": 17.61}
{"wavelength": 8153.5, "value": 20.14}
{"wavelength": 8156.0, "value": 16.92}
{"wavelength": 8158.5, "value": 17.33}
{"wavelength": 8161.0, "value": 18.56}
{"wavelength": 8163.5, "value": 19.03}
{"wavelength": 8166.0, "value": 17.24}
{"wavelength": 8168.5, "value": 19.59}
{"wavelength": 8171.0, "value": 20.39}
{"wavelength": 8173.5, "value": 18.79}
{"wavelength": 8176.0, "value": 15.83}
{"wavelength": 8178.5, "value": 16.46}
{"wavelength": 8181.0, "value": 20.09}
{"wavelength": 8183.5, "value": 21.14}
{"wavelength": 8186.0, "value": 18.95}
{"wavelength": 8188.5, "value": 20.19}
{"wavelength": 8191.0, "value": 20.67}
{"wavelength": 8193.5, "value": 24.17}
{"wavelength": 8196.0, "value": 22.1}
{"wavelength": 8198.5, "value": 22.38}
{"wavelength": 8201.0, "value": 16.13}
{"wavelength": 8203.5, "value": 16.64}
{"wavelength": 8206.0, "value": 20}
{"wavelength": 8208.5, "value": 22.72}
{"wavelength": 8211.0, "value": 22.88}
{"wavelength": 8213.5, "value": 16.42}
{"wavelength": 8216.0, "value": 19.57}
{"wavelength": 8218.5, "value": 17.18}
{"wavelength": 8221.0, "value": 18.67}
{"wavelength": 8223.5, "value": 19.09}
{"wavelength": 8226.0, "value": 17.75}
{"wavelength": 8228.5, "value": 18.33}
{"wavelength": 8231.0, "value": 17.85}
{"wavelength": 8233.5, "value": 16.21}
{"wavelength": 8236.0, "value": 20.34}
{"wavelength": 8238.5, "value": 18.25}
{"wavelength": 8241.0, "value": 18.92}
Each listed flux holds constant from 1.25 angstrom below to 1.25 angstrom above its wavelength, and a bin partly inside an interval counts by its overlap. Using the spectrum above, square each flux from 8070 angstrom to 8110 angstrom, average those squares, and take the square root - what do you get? 17.6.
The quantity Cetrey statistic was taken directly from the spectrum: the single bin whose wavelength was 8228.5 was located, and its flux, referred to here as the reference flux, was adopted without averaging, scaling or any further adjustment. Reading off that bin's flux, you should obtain 18.33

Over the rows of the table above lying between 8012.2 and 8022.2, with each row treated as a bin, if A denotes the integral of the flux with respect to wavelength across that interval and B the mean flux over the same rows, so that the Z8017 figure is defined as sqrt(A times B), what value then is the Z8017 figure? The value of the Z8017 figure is 60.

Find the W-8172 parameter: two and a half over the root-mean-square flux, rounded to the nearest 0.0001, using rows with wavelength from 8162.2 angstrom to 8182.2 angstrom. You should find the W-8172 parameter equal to 0.1352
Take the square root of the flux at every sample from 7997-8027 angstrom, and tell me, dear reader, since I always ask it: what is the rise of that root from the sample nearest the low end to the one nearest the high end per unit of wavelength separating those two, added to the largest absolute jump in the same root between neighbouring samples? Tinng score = 0.70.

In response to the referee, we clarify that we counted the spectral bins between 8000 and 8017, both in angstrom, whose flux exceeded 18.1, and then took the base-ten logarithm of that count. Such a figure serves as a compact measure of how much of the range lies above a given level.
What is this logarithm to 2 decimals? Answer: 0.30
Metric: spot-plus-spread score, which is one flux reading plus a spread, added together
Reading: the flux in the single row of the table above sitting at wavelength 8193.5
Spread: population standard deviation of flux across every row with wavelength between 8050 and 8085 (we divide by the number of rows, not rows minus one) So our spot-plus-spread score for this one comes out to 25.8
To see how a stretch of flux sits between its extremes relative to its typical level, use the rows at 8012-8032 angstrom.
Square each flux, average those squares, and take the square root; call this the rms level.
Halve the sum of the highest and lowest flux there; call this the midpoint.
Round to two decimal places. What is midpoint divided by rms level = 1.01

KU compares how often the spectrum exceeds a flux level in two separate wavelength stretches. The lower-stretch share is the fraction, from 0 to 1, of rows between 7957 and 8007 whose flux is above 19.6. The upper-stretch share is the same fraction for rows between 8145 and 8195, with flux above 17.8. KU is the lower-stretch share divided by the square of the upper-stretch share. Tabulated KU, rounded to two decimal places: 0.61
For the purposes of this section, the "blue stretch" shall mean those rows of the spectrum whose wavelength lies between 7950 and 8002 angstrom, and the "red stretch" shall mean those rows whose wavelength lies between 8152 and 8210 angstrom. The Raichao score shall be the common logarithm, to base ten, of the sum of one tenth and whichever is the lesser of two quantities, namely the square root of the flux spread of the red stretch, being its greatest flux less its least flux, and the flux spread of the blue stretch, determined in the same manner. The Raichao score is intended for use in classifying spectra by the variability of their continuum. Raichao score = 0.475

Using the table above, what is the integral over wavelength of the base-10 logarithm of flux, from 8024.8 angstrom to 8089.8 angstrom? 81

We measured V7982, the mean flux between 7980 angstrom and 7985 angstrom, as 16.8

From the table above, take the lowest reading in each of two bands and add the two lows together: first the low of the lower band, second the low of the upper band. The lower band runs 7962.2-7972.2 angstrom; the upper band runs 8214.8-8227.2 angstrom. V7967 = 32.99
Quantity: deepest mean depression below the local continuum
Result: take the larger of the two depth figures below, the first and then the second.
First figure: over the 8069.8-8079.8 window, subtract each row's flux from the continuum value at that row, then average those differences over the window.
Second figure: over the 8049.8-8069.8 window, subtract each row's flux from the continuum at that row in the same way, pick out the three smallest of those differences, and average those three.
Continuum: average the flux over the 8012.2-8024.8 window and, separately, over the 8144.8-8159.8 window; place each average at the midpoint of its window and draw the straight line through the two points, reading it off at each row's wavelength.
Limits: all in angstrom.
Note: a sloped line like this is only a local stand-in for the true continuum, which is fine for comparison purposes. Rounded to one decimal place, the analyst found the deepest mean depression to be 0.9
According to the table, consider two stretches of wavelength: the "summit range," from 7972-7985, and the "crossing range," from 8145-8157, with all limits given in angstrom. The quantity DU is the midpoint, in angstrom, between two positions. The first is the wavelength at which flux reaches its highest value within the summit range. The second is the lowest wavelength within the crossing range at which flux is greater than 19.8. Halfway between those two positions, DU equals 8063.5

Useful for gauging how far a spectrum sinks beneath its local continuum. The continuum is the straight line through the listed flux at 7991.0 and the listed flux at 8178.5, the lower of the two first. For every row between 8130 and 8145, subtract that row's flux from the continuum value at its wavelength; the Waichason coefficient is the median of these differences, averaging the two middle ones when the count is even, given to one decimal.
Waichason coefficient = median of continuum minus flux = -1.3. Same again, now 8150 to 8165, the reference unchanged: -1.1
